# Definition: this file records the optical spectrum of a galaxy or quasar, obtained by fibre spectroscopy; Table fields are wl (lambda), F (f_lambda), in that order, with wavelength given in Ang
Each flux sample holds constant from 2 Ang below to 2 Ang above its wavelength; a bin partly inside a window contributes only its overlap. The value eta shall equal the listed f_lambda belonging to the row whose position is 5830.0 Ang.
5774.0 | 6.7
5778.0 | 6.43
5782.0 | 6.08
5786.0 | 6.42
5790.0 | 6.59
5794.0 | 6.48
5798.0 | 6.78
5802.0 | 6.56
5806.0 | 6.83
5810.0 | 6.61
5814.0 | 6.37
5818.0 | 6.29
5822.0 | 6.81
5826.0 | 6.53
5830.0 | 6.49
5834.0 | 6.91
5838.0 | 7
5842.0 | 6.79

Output 6.49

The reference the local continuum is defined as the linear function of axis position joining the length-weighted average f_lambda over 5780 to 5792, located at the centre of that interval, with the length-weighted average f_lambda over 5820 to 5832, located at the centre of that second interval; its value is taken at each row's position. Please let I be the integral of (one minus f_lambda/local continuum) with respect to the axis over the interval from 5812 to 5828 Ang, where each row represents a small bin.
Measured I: 0.18 Ang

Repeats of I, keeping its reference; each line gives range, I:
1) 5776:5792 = -0.07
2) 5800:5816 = -0.23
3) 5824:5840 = -0.20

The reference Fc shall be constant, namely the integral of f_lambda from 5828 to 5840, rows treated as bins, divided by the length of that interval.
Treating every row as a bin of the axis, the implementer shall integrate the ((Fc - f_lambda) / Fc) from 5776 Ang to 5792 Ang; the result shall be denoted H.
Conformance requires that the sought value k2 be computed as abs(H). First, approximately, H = 1.0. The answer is 0.99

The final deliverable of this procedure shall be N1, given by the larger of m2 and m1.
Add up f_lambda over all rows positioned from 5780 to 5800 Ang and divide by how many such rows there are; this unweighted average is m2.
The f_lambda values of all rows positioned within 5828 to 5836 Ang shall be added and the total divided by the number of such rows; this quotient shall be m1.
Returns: 6.70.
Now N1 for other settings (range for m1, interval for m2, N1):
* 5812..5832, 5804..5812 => 6.72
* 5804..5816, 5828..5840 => 6.80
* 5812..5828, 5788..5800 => 6.62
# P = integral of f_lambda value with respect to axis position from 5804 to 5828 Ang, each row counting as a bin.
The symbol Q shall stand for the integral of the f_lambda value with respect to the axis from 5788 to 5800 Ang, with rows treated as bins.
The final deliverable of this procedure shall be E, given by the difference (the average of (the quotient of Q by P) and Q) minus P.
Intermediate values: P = 158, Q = 79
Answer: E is -118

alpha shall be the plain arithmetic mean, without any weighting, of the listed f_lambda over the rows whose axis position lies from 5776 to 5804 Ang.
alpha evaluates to 6.48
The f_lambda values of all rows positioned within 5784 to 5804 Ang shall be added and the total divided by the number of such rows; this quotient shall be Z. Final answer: 6.57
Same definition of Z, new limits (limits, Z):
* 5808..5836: 6.57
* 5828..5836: 6.70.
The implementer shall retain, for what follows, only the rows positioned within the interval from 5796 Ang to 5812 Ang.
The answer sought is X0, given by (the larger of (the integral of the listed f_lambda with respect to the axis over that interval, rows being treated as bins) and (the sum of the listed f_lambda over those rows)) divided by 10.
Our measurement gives 11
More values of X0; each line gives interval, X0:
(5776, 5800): 16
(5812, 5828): 10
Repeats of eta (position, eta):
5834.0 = 6.91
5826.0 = 6.53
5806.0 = 6.83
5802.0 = 6.56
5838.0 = 7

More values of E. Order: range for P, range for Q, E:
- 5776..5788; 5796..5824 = 18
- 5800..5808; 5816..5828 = -14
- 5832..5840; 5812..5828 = -3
